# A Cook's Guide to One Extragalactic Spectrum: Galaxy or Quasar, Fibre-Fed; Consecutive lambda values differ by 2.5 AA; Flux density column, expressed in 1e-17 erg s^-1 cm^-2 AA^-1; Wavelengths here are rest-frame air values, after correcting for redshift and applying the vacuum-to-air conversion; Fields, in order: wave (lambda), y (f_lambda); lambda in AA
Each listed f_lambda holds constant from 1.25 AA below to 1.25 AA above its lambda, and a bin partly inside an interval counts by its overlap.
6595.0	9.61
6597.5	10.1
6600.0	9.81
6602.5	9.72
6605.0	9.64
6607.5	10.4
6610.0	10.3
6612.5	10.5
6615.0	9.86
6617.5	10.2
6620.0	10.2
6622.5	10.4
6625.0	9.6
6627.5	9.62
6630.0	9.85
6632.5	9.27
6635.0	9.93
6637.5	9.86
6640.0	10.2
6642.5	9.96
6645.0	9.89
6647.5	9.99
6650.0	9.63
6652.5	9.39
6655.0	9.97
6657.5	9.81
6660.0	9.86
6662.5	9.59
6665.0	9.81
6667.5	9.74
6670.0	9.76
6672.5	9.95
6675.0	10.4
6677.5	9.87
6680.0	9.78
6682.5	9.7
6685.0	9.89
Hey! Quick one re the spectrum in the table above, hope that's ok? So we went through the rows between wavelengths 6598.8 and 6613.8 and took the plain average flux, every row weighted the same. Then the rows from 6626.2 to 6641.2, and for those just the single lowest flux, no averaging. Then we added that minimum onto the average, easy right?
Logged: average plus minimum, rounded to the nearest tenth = 19.3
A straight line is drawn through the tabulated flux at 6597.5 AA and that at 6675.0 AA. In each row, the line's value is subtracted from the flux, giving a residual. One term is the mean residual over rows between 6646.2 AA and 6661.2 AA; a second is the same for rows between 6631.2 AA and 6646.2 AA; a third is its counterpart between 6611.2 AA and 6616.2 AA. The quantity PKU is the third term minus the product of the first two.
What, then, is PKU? -0.2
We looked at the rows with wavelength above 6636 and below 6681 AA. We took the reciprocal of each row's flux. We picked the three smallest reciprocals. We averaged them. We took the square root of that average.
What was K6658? 0.313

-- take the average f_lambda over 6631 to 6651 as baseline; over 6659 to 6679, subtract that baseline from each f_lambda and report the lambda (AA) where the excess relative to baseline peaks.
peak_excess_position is 6675.0 AA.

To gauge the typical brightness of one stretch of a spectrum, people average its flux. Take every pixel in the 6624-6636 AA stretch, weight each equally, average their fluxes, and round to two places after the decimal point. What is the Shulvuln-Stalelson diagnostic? 9.65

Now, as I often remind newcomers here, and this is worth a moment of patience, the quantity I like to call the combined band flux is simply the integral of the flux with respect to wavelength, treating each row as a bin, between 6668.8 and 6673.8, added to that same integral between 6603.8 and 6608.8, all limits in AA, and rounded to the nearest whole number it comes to 99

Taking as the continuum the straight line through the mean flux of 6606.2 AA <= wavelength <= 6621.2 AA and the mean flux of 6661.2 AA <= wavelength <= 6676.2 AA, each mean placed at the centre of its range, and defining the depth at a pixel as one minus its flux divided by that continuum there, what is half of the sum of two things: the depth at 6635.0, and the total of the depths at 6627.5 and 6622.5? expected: 0.024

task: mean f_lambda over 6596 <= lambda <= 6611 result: 10.0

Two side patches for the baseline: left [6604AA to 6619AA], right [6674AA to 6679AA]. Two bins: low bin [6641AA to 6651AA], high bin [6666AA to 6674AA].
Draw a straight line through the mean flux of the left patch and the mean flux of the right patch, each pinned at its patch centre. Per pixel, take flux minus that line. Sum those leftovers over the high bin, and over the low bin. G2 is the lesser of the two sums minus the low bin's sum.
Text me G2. 0.0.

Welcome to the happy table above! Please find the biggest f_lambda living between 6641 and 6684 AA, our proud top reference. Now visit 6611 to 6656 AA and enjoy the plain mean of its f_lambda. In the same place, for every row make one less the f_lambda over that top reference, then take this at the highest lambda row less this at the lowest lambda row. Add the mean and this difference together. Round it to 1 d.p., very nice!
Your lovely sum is 10.0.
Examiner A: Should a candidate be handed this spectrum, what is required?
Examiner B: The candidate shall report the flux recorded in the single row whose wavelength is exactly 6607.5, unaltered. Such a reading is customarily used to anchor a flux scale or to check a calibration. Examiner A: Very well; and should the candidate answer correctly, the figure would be 10.4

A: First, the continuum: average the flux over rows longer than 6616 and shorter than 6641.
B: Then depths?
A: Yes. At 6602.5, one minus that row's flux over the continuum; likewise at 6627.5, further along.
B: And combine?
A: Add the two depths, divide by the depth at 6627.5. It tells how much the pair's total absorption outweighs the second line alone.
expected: 1.7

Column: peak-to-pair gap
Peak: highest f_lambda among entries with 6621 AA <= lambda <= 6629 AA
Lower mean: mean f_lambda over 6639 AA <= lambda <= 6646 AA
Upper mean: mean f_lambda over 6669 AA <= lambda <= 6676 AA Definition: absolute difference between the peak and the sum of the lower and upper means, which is 9.65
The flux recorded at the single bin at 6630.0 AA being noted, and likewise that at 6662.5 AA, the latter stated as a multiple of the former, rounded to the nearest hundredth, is 0.97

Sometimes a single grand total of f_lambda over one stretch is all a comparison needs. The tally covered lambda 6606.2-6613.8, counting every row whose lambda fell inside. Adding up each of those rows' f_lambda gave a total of 31.2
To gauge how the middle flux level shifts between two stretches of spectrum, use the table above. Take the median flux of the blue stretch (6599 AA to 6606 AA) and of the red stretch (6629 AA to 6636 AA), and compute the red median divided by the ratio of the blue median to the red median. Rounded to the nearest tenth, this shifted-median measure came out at 10.0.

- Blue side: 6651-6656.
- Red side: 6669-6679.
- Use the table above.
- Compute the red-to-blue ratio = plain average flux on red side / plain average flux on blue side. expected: 1.03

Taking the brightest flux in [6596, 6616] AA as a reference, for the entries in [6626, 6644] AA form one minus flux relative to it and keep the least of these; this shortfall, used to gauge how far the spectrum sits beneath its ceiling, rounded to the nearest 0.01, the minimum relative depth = 0.03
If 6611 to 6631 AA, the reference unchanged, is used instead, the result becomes 0.00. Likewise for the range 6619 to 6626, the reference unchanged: 0.01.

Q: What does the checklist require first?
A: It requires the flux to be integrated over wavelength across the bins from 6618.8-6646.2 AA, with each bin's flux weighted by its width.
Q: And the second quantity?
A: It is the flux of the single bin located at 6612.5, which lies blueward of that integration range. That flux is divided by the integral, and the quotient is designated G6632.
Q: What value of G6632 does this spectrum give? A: 0.039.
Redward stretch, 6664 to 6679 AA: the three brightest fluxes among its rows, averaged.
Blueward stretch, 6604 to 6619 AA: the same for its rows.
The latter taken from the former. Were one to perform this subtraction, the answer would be -0.33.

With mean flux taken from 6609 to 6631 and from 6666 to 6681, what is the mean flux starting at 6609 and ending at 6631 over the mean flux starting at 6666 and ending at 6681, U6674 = 1.01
